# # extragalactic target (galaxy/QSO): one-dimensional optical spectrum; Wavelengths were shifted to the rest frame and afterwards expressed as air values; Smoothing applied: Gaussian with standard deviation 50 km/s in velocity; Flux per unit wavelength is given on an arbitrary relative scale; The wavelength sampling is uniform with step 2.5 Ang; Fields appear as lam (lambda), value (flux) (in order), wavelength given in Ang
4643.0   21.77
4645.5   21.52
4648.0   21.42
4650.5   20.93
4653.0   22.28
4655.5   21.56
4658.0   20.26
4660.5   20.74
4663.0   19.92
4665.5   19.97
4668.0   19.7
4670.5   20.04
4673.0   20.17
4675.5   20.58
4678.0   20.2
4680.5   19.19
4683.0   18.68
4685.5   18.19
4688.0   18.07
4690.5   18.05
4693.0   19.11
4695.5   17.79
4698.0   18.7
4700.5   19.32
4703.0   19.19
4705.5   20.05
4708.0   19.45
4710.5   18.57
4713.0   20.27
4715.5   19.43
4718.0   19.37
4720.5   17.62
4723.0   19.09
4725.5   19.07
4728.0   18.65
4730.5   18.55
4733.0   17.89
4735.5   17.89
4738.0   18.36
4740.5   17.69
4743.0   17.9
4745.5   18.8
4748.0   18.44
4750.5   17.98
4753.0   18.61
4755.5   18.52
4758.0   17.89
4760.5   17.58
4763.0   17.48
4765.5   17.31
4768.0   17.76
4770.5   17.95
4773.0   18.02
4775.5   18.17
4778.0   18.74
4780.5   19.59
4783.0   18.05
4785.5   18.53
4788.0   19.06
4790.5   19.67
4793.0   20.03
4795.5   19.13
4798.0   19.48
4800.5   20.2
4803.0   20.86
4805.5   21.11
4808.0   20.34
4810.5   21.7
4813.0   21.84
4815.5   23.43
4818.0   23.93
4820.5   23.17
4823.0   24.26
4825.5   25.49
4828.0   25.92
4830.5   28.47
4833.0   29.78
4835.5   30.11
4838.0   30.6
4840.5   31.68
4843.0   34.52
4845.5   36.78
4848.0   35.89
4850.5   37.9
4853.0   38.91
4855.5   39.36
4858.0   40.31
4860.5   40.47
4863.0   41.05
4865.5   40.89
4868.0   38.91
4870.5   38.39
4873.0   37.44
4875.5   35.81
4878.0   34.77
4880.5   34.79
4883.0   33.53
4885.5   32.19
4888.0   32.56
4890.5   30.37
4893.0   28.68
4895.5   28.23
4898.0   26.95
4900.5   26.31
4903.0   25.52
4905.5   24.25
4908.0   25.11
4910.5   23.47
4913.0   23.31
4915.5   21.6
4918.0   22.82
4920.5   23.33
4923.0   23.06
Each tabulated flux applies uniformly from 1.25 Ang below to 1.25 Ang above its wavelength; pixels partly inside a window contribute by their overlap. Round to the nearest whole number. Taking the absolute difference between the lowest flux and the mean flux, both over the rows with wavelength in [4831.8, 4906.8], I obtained 10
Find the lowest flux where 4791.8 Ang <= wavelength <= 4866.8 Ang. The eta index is 19.13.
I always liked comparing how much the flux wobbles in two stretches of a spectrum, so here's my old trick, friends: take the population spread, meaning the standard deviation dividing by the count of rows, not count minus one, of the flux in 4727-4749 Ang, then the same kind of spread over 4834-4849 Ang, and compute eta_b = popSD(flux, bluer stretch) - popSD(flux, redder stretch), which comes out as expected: -2.2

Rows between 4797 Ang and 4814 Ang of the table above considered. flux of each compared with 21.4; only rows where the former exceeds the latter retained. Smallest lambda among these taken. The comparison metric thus 4810.5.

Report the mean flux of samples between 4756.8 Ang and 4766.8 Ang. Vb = 17.6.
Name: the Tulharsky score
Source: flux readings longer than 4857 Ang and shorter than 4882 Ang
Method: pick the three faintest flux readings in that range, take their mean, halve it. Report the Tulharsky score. 17.6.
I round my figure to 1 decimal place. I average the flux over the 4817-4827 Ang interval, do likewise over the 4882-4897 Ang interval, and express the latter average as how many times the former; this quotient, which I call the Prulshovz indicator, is 1.3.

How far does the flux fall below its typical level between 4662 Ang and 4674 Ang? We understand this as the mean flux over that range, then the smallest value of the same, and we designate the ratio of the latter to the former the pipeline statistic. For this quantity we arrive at 0.99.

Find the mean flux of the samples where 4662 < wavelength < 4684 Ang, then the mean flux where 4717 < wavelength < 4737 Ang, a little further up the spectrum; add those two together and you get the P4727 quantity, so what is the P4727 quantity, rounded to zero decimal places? 38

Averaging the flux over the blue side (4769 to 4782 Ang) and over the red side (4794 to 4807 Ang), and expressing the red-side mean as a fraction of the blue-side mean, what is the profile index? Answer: 1.1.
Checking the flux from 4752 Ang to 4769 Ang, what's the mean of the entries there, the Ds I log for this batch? 17.9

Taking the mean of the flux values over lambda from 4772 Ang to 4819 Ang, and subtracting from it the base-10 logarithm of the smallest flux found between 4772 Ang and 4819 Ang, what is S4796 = 18.8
